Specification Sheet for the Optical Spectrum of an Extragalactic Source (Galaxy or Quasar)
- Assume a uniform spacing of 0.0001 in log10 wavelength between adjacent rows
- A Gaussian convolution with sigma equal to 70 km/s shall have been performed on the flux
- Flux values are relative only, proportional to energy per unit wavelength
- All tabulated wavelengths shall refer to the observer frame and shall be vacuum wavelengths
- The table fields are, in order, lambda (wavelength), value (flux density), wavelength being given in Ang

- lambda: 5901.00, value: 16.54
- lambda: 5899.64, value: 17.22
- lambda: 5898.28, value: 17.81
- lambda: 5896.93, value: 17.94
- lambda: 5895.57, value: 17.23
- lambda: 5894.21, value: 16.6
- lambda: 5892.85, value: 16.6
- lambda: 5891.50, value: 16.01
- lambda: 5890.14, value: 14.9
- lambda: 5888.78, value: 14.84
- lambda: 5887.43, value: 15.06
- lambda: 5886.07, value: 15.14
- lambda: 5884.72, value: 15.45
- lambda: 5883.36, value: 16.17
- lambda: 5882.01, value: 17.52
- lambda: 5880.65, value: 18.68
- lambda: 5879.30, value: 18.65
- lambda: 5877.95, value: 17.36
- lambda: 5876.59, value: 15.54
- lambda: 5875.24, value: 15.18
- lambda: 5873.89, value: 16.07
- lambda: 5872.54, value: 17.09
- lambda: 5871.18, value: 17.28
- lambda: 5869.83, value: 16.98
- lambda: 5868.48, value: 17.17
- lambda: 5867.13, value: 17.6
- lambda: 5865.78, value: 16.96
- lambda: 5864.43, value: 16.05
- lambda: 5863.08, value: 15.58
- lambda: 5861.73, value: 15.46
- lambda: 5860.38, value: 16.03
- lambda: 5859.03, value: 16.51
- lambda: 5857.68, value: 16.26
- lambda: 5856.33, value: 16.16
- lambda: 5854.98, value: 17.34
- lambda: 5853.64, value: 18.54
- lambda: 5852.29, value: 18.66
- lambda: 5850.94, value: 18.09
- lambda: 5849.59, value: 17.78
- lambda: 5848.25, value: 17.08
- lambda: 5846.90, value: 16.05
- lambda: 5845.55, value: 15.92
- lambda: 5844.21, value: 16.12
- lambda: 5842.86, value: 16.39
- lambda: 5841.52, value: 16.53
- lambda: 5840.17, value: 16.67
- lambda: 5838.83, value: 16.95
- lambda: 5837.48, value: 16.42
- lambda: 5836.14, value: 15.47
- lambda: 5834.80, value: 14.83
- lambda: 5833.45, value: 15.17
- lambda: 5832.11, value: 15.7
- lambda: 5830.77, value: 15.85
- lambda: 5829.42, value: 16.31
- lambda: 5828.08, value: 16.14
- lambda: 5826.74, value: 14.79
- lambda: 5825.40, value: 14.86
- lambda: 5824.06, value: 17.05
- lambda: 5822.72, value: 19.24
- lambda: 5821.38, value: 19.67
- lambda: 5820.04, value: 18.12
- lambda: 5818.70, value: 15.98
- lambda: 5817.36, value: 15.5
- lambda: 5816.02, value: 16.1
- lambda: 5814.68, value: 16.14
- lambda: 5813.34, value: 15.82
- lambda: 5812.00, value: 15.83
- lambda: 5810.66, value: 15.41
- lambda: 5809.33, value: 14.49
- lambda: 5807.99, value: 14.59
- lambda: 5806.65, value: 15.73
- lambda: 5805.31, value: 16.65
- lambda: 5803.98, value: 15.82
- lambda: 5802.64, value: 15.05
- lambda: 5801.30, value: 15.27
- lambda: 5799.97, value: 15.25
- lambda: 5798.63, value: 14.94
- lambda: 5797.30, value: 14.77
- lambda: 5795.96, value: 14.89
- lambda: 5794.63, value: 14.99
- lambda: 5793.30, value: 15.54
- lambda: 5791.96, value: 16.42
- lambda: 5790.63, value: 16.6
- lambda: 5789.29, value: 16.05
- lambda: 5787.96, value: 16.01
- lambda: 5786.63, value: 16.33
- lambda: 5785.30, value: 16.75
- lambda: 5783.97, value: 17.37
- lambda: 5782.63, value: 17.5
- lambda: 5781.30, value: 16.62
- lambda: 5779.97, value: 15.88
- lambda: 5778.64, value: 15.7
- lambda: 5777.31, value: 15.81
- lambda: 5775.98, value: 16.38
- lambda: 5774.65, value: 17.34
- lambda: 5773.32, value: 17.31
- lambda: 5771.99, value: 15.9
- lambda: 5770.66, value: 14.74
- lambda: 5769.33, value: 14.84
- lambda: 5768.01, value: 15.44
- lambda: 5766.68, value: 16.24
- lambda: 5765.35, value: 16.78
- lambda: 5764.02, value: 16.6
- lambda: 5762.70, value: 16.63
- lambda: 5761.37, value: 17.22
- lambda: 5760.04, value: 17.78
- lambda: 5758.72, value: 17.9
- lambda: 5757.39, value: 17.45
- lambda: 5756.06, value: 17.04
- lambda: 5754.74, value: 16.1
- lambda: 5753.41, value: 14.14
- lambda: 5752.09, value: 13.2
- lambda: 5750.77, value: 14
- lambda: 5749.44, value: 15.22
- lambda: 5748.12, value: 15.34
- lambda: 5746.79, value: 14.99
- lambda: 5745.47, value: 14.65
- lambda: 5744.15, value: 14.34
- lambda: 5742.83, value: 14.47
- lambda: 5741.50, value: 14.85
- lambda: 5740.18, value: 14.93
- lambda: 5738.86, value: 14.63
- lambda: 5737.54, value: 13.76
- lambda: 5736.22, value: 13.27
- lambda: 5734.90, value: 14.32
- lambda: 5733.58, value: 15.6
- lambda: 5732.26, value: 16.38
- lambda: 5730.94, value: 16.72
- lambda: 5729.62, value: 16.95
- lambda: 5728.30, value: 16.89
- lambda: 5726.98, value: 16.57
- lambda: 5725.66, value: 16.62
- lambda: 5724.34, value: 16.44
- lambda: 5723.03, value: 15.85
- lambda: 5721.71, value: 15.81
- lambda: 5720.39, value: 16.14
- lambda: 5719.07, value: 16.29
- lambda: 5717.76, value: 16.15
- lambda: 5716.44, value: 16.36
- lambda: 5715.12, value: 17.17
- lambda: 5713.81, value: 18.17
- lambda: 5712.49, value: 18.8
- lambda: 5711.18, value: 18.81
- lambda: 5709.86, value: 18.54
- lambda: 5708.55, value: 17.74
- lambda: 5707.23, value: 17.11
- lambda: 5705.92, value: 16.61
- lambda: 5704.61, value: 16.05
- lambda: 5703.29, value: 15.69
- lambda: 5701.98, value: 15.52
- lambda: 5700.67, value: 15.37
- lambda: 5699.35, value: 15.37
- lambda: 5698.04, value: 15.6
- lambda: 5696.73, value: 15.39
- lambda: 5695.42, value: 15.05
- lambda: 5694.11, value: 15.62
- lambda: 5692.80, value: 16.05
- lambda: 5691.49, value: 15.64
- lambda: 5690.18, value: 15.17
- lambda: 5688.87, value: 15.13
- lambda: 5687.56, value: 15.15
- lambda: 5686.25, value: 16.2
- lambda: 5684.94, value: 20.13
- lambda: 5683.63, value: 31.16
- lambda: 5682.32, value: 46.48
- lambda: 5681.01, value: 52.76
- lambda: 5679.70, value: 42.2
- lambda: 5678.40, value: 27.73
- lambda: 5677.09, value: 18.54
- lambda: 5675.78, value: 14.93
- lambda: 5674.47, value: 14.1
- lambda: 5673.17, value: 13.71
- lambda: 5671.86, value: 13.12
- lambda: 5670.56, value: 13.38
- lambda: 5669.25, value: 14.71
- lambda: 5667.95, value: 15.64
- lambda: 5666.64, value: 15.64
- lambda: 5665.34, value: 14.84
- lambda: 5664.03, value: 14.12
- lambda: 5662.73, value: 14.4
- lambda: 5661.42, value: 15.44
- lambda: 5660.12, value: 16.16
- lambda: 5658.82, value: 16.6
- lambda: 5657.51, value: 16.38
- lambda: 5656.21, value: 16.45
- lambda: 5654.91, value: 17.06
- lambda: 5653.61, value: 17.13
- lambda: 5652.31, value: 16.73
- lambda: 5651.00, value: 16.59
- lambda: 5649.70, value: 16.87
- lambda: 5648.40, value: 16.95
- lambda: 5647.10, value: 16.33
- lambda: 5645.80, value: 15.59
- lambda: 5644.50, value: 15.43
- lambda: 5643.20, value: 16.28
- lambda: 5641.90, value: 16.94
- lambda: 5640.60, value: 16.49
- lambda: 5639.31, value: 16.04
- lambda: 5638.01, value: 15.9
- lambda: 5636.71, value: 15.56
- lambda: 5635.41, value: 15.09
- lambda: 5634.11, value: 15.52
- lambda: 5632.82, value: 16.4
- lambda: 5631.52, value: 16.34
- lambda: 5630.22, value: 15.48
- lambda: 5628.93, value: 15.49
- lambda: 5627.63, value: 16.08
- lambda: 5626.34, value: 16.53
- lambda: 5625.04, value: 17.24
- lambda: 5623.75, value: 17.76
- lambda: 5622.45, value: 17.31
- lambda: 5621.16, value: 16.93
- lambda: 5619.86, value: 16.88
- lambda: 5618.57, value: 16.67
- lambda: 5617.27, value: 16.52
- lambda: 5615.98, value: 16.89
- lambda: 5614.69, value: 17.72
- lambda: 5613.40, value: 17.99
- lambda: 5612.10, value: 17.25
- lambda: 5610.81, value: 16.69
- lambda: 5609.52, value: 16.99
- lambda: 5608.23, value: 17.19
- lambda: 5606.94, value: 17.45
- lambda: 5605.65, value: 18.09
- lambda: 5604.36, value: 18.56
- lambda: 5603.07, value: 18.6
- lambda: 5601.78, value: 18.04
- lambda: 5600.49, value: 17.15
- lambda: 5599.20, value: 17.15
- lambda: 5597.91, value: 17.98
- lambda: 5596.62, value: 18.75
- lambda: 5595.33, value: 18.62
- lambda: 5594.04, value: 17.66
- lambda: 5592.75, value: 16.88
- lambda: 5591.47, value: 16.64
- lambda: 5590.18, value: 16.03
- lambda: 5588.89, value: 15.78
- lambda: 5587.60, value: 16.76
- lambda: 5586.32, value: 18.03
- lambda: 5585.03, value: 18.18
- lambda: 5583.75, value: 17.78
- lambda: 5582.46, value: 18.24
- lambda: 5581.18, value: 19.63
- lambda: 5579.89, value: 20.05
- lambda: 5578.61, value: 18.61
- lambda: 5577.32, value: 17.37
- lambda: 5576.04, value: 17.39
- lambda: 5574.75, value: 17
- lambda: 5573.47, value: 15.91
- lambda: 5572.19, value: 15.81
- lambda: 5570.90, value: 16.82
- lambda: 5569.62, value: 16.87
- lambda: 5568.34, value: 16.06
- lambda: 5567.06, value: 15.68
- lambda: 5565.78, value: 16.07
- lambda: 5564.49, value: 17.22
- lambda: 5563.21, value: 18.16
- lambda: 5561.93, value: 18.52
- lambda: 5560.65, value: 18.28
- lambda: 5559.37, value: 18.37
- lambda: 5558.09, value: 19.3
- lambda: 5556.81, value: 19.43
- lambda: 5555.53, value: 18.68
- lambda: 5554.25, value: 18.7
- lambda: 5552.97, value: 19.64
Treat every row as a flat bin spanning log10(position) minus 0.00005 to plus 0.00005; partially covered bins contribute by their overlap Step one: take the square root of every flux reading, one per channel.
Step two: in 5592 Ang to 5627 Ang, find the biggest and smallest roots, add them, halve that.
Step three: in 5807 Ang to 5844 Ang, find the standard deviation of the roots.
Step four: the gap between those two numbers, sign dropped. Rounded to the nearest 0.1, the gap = 4.0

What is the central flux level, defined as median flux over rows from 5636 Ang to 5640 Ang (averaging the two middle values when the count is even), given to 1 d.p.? 15.9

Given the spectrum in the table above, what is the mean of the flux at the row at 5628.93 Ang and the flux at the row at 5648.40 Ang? 16.2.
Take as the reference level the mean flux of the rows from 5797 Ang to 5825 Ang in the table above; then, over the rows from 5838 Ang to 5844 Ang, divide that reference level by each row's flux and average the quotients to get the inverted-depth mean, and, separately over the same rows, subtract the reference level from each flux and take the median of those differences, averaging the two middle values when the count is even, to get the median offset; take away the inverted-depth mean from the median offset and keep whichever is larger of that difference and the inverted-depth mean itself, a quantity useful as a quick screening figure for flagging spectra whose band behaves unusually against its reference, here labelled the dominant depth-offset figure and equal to 0.97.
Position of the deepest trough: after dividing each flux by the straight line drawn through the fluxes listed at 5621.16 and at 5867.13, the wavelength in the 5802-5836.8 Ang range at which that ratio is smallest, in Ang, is 5809.33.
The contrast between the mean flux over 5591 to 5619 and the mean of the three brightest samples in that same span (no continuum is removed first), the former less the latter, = -1.1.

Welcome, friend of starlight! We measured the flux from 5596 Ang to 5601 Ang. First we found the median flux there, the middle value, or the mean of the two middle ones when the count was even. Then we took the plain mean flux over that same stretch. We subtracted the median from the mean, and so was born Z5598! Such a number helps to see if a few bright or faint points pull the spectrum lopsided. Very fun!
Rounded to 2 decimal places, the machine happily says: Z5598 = 0.19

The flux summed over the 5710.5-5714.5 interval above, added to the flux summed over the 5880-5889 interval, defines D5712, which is 169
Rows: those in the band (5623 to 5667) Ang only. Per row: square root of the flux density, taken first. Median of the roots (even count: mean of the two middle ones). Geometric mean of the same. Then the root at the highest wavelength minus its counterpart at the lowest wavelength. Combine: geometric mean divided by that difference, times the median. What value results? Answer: -62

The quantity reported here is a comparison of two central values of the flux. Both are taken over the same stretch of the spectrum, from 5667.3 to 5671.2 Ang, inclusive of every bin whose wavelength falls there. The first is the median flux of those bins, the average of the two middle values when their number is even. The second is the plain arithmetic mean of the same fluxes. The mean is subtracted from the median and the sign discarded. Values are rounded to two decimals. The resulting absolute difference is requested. 0.13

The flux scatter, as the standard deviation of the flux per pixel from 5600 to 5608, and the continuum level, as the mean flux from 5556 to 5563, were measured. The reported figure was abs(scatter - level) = 18.2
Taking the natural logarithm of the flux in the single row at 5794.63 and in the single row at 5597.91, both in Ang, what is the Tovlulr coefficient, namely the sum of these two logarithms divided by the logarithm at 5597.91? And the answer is 1.94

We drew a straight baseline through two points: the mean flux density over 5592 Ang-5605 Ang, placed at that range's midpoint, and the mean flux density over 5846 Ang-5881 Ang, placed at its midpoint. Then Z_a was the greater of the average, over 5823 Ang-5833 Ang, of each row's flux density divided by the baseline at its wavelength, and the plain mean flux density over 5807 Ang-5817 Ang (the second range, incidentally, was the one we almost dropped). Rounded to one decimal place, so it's 15.5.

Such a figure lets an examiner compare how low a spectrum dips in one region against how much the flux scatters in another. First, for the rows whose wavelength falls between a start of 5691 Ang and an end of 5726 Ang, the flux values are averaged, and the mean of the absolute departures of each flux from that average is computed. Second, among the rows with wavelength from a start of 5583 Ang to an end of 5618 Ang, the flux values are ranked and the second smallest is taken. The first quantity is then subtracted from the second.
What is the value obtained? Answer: 15.2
